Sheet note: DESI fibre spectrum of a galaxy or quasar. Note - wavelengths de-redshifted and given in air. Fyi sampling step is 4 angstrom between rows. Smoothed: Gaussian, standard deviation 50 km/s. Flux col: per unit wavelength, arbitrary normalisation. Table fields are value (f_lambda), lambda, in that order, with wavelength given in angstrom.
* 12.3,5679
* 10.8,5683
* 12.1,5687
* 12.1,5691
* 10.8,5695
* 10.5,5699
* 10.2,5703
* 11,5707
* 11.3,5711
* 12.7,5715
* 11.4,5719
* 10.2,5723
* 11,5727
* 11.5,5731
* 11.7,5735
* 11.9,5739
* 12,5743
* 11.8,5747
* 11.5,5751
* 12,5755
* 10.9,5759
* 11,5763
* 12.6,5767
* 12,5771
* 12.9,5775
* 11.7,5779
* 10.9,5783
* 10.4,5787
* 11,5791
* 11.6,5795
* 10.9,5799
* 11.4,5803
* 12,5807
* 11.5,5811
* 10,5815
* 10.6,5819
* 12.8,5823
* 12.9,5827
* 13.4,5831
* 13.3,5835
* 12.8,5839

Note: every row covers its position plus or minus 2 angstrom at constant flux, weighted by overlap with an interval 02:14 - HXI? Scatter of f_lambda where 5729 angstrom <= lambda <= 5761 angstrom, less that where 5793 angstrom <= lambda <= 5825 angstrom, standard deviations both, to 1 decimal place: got -0.5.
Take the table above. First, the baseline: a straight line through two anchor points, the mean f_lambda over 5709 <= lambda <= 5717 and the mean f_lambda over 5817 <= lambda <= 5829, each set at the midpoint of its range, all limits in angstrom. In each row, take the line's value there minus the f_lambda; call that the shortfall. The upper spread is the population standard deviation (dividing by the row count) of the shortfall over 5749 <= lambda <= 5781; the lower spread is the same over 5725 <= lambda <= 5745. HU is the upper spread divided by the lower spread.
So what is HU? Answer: 1.9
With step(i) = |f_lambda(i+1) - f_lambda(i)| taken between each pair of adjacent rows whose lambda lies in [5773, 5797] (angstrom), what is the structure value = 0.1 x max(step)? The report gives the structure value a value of 0.12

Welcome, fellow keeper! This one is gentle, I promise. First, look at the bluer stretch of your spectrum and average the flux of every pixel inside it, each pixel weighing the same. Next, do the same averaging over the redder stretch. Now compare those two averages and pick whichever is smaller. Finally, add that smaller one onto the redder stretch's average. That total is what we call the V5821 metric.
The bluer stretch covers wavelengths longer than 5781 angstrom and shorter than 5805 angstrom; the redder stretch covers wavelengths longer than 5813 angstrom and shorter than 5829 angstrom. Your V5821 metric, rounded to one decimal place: 22.6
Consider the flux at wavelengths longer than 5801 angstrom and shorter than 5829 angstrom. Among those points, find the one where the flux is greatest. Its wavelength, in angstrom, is 5827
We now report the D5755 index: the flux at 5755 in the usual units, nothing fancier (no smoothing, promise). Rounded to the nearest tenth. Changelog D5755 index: 12.0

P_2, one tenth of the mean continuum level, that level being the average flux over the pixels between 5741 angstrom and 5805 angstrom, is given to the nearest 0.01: 1.15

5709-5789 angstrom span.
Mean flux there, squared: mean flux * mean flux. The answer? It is 134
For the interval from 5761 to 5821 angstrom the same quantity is 129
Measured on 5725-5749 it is 136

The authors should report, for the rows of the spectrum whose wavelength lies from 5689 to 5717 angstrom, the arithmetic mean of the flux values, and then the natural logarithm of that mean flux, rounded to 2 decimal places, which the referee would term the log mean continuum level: 2.42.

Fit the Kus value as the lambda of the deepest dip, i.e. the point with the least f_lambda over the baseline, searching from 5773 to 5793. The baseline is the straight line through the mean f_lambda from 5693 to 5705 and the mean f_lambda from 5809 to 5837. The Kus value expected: 5787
